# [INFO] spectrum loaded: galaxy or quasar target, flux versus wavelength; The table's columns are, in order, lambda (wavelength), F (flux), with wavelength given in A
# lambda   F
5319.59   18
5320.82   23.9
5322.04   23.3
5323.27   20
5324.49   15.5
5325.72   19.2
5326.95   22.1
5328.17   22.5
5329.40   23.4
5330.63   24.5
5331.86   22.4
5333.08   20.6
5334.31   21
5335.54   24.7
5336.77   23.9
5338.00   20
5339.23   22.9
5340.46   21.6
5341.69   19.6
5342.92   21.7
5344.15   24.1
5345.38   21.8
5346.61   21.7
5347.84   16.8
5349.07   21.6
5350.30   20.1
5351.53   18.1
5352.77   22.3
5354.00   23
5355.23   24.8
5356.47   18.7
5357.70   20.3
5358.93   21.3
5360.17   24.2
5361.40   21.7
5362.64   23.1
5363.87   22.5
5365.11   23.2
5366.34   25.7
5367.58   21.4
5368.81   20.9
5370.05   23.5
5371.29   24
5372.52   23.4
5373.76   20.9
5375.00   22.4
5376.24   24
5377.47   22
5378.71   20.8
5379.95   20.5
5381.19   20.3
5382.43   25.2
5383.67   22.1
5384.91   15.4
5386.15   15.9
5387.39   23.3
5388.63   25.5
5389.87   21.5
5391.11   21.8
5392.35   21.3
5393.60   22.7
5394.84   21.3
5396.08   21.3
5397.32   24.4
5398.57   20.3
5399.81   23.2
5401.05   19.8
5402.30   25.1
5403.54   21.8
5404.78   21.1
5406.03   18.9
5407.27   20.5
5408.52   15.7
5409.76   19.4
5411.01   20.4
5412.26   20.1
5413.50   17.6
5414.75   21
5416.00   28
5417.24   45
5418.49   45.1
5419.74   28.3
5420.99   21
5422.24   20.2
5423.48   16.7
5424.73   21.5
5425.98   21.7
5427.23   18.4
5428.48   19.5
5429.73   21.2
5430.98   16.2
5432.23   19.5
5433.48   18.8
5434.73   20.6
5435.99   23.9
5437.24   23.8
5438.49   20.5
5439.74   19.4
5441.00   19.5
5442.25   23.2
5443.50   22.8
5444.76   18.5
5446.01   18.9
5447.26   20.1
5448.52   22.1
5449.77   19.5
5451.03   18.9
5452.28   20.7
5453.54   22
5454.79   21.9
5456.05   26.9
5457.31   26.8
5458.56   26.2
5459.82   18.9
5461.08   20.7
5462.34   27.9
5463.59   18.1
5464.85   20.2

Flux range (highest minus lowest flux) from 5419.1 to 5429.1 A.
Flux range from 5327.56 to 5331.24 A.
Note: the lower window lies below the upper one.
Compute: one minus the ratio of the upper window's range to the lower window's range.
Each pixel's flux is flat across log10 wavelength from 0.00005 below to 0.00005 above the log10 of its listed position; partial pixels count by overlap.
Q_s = -4.8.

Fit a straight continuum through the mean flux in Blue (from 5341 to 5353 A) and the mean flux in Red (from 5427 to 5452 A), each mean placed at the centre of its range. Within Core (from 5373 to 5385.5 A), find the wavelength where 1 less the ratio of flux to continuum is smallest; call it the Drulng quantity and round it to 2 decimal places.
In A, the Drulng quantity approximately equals 5382.43 A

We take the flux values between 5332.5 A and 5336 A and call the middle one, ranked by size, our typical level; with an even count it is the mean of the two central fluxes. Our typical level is 21.0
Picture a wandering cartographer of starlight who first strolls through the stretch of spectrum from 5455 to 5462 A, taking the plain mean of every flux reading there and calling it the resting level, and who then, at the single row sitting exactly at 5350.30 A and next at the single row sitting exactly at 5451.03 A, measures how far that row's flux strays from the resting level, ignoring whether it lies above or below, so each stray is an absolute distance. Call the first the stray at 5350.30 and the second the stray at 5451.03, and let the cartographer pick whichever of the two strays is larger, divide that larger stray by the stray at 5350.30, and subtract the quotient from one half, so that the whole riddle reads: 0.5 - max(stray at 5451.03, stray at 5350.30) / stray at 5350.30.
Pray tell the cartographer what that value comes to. -0.8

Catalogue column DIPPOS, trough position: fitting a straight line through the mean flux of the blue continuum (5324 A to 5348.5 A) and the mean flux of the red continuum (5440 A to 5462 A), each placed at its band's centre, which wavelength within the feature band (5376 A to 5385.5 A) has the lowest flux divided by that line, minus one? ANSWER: 5384.91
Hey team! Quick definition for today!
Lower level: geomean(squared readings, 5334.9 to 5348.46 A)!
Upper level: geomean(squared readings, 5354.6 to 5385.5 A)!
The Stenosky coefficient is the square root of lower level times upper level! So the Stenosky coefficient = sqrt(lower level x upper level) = 475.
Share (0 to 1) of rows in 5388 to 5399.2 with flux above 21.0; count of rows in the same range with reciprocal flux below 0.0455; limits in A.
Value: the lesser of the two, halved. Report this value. 0.4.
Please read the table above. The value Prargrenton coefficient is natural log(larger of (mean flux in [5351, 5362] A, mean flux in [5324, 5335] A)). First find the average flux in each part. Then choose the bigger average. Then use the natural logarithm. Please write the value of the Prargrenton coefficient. 3.07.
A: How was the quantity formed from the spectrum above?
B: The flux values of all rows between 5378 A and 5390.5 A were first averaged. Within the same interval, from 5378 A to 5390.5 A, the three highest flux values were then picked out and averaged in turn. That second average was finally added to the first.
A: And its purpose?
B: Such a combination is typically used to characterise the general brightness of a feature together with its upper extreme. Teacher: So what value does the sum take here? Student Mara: 45.7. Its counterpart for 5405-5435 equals 61.8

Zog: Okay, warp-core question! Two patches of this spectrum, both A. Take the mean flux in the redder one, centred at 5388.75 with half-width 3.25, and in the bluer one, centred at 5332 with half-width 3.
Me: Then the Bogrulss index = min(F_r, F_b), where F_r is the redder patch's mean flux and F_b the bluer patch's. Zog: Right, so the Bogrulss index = 21.6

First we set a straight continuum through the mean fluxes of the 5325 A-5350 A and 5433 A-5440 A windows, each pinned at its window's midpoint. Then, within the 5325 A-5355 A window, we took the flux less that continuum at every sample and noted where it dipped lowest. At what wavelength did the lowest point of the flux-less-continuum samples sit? 5347.84 A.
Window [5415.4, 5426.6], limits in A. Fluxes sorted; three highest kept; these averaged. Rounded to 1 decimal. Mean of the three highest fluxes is 39.5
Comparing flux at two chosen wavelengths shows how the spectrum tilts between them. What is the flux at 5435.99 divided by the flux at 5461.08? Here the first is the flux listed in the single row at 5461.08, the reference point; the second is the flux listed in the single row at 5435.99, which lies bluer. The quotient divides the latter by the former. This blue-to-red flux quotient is 1.155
